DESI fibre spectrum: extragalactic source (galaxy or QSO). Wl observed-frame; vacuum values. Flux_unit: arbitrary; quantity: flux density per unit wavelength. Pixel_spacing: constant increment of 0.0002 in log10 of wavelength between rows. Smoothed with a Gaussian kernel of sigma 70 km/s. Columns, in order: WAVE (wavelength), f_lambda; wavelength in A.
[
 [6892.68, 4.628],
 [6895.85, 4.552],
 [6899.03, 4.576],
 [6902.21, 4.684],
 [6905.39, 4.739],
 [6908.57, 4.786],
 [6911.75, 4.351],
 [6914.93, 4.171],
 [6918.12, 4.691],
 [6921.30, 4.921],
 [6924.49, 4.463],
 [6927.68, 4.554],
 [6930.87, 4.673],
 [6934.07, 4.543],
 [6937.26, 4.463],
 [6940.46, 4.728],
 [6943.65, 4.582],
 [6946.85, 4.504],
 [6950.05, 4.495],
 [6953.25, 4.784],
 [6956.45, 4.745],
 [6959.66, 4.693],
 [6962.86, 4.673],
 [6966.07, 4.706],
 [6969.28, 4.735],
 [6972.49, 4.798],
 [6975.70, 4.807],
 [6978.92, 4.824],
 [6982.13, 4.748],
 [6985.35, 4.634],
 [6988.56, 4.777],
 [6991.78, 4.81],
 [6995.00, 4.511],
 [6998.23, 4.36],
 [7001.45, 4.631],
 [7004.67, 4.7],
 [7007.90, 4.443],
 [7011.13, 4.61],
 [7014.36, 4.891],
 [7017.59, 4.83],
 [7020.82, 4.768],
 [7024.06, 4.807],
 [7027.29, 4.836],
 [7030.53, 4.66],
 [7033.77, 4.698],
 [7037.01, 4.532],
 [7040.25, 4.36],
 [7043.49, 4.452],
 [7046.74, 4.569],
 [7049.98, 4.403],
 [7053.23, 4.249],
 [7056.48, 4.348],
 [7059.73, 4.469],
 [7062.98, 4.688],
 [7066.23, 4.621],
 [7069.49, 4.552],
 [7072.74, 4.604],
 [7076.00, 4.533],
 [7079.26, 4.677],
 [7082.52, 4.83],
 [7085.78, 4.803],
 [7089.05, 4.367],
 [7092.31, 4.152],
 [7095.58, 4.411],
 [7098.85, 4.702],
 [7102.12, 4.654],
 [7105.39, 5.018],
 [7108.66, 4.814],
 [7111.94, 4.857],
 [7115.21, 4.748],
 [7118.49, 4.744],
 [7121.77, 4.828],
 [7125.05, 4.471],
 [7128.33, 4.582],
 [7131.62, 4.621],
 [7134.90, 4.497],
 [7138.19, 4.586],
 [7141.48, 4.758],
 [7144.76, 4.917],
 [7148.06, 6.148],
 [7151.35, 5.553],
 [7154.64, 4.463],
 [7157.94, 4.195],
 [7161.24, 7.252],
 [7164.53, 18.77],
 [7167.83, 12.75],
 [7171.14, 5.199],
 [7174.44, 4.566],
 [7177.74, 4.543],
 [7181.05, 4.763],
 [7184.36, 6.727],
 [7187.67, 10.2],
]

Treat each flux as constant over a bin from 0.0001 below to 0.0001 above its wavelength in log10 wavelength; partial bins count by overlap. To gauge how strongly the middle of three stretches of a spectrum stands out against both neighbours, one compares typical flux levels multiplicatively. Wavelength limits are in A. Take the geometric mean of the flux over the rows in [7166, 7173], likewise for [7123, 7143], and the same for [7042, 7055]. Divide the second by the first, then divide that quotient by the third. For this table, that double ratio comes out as 0.128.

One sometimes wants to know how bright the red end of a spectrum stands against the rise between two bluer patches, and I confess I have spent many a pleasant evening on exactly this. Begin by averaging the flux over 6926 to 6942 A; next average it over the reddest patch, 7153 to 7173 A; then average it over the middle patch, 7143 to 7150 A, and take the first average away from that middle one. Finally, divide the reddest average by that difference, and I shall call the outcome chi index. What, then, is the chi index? 9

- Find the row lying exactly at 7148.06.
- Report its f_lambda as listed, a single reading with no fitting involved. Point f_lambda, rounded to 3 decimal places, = 6.148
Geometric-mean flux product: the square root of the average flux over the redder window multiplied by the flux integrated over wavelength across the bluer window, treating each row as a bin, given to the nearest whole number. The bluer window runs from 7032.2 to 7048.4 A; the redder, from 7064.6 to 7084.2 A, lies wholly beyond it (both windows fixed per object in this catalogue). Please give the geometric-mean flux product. 18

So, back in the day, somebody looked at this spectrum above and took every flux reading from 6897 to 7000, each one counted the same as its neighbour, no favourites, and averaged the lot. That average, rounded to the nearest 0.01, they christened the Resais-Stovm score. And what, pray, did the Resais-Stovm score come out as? 4.64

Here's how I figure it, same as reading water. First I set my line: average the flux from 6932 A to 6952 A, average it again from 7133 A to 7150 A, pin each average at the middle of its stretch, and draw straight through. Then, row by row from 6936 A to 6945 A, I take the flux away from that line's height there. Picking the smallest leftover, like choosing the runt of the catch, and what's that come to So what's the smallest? -0.2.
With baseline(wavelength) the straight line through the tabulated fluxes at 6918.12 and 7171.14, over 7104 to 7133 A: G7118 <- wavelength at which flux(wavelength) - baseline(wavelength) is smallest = 7125.05 A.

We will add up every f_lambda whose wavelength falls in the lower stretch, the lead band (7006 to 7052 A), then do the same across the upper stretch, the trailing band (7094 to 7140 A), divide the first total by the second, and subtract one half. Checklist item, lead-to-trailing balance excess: 0.490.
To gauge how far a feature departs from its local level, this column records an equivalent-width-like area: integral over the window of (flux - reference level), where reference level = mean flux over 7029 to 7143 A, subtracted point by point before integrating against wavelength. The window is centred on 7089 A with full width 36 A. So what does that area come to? 0.6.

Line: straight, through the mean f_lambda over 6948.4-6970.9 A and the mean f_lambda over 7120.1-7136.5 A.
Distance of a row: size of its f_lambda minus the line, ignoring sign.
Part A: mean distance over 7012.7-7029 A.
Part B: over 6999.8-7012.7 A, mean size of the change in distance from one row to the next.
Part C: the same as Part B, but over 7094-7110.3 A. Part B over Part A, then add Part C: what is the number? 0.9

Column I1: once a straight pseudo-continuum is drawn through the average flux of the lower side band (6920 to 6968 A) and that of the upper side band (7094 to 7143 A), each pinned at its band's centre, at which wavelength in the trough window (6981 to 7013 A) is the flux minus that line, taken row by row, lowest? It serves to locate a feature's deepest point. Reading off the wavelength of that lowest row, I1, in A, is 6998.23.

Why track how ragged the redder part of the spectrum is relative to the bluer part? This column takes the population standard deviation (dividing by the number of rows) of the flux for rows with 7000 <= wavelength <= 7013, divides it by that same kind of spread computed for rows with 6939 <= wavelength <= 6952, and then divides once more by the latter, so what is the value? 11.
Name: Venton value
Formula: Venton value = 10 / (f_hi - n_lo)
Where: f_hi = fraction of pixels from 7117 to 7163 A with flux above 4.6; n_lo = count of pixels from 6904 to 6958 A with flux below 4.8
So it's -0.65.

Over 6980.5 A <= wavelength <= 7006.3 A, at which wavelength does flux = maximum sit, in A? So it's 6991.78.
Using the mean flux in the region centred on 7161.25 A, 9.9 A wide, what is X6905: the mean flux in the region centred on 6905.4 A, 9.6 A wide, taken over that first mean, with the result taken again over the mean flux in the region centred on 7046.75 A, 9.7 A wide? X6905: 0.105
